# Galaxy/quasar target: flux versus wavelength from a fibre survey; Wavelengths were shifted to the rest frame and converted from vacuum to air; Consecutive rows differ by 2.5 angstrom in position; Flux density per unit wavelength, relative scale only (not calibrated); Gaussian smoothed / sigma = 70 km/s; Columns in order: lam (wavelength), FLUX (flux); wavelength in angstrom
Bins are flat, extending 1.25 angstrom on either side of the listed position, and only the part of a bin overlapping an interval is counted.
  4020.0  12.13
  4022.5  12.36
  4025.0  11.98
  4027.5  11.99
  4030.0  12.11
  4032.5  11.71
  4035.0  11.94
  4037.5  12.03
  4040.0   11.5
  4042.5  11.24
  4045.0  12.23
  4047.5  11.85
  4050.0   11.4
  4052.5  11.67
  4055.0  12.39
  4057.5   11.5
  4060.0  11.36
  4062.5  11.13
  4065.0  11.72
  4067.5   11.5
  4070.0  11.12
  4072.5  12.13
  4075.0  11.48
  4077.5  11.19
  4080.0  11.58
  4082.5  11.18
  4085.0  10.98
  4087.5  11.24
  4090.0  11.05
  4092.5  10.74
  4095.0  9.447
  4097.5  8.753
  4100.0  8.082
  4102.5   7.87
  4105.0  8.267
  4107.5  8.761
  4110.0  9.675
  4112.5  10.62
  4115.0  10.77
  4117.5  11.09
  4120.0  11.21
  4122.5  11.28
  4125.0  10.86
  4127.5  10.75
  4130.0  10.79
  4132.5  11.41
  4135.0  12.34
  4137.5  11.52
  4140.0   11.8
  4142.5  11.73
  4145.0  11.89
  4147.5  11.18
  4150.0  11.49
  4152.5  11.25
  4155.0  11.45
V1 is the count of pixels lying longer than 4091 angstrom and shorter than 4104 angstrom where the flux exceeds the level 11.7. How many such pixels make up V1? 0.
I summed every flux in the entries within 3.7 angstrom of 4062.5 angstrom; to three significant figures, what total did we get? 34.2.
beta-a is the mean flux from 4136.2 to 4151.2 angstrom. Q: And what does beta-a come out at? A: 11.6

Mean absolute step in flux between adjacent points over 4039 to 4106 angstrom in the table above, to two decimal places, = 0.48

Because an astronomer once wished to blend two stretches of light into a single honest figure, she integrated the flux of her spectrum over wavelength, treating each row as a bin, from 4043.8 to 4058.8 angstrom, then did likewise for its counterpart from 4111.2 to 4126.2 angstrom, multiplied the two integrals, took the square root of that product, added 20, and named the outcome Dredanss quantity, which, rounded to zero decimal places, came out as 191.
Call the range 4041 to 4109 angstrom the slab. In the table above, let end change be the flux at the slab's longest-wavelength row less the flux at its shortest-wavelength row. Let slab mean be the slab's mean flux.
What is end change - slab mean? -13.3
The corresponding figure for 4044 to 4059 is -12.6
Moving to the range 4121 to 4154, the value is -11.4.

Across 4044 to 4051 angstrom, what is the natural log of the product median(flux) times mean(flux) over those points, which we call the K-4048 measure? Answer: 4.94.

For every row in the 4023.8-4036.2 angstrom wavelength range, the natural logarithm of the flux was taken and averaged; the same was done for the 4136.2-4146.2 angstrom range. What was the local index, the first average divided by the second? 1.01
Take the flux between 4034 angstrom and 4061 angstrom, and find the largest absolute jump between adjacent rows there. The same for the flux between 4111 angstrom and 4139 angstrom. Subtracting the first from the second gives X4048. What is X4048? -0.060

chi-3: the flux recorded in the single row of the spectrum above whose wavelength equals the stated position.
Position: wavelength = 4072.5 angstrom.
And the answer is 12.13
